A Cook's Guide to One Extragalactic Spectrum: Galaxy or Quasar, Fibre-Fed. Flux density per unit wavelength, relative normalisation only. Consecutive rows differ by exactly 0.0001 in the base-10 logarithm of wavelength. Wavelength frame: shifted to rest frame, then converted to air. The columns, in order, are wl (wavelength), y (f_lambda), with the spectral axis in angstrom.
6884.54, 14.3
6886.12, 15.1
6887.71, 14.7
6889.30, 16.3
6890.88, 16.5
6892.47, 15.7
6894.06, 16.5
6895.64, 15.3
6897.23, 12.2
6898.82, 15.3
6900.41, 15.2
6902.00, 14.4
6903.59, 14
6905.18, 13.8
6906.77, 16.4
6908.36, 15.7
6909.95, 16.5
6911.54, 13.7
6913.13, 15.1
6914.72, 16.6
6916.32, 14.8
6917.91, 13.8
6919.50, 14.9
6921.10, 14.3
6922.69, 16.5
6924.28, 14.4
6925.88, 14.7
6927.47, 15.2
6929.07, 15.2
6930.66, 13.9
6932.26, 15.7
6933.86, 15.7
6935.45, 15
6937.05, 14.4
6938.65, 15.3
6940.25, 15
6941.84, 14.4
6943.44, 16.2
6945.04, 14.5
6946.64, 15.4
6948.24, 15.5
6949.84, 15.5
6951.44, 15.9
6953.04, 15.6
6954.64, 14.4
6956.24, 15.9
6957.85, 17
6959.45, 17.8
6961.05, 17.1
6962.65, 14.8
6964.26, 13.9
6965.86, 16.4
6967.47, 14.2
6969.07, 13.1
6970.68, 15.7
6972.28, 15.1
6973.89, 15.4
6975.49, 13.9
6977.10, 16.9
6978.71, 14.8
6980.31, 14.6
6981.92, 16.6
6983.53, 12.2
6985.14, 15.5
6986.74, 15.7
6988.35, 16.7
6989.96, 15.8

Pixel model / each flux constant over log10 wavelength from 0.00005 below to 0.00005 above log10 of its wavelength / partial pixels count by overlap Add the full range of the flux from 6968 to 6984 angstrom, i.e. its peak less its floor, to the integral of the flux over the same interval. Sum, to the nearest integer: 243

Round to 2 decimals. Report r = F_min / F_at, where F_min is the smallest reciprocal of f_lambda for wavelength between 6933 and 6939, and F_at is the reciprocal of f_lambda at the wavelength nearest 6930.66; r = 0.89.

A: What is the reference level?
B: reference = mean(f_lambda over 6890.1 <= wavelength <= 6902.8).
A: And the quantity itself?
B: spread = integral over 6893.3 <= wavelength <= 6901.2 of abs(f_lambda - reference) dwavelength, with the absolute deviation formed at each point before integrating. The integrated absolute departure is 7.4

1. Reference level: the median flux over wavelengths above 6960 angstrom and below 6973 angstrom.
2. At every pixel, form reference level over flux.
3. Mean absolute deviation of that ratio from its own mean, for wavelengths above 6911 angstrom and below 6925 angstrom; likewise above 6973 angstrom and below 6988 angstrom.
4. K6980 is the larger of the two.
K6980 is 0.0737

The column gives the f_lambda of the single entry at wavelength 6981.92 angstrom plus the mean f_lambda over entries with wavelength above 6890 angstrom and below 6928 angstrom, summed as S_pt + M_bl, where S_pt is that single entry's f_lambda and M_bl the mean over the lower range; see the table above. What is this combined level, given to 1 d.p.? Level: 31.7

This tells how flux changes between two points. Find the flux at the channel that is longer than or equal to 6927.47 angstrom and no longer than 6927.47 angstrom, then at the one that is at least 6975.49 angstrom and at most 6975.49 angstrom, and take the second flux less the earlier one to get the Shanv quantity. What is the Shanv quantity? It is -1.3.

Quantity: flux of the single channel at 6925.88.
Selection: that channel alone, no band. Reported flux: 14.7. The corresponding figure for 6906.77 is 16.4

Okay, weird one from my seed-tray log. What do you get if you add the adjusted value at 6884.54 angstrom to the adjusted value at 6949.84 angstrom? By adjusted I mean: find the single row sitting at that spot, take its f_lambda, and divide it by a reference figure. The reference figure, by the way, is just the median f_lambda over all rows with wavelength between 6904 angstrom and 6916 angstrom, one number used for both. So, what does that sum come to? 1.90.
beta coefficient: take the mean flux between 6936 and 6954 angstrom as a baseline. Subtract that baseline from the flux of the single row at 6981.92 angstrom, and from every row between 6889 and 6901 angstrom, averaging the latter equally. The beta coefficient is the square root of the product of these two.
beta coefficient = 0.4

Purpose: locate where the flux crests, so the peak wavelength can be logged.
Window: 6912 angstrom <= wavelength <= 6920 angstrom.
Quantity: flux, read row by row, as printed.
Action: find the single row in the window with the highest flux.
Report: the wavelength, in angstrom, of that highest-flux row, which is 6914.72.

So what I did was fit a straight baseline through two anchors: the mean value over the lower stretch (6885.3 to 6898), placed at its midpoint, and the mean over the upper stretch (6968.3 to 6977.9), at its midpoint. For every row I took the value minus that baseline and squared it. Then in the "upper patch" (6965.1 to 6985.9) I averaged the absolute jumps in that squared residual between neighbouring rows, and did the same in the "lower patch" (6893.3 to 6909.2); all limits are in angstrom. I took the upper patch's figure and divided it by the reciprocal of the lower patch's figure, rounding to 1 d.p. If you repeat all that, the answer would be 6.8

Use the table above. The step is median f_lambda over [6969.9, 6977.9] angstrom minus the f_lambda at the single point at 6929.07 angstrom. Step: 0.20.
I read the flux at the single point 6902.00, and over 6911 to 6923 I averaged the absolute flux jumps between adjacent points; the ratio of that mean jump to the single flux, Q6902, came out 0.10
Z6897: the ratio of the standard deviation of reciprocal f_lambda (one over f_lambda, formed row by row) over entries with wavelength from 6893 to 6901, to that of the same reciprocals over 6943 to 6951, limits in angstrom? 3.2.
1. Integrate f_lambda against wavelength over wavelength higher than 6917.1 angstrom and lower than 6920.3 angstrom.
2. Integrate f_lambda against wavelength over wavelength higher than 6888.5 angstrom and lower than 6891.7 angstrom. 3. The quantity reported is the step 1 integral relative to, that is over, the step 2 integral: 0.88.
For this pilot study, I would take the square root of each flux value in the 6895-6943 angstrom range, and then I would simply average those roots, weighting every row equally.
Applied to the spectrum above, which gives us 3.86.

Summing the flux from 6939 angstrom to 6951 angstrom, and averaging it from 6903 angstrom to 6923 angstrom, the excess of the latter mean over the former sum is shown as -91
